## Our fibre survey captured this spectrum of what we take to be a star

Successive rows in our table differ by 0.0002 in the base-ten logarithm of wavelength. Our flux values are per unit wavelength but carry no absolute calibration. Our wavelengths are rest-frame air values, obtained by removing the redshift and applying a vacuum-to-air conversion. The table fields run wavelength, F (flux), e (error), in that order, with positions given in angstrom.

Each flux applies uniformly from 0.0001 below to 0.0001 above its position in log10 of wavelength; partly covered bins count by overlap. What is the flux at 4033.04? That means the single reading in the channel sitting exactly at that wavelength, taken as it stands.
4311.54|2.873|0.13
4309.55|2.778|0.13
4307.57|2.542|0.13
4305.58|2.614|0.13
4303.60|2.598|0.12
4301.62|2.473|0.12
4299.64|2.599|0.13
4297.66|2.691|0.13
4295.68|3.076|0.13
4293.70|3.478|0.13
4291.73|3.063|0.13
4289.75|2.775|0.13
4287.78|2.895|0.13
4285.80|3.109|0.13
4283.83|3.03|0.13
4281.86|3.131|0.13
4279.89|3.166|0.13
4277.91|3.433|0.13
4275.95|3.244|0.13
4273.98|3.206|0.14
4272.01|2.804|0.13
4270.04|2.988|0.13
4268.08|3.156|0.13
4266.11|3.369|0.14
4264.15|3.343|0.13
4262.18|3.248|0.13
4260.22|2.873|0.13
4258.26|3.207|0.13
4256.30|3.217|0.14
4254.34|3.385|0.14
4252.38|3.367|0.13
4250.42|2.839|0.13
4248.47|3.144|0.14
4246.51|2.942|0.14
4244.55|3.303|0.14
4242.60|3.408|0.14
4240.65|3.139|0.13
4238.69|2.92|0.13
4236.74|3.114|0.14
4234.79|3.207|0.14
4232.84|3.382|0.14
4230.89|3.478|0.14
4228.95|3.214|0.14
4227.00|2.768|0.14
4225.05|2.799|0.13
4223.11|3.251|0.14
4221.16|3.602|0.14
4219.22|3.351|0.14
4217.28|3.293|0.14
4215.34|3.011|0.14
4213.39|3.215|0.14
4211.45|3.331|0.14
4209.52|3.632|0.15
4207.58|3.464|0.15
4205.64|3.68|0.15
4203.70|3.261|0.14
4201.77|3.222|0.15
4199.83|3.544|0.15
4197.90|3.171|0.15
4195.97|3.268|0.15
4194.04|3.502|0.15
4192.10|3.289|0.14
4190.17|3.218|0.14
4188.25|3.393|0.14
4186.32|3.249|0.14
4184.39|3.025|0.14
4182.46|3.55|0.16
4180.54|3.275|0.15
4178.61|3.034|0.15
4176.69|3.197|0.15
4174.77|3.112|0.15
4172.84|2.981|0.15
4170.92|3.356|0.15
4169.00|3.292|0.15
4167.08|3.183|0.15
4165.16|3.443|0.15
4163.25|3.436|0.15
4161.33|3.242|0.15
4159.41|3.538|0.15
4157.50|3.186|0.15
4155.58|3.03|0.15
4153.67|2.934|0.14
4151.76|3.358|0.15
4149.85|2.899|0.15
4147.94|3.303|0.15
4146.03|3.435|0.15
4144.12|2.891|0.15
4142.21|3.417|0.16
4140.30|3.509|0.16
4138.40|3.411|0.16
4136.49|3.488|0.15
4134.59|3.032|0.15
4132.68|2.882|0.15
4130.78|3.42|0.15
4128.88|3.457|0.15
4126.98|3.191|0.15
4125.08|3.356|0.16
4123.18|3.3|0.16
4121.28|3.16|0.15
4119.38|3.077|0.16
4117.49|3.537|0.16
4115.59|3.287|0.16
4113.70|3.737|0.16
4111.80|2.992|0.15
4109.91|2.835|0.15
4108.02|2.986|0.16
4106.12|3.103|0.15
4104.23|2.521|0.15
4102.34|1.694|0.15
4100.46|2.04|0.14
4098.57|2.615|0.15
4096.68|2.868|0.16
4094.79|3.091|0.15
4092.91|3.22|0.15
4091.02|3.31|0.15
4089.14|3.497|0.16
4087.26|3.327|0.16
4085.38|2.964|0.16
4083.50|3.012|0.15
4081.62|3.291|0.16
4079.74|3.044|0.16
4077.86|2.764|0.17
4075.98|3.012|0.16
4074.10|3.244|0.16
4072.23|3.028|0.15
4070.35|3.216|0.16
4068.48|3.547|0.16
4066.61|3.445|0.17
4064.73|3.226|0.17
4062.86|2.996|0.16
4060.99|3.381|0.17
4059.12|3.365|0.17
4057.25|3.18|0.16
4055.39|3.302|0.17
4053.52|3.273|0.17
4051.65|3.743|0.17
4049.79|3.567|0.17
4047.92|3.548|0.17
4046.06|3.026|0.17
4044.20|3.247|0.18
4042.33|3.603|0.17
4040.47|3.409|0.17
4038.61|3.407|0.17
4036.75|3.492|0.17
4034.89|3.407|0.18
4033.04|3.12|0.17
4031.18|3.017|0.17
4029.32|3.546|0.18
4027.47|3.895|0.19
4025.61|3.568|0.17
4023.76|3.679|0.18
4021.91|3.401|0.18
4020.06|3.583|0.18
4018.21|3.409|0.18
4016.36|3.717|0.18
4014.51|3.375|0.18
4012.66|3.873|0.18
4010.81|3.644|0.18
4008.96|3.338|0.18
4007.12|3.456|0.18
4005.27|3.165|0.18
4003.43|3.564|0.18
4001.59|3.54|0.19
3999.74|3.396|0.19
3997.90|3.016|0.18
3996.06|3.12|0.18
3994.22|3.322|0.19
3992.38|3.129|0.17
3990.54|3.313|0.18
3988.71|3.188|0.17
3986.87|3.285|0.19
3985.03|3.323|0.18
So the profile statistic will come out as 3.12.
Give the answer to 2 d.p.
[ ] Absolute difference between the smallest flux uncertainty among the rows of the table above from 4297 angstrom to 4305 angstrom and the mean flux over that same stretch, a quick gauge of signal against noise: 2.47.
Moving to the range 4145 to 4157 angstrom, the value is 3.02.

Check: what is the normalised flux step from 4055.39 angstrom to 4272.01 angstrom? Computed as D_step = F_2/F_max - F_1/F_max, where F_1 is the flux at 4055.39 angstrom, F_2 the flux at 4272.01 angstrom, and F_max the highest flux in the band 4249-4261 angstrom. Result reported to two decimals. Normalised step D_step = -0.15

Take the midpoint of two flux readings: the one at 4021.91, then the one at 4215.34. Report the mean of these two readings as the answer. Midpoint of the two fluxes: 3.21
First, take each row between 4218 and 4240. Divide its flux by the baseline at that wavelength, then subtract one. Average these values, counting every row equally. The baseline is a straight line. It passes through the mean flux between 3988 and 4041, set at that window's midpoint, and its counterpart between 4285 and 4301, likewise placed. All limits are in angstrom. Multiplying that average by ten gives 0.4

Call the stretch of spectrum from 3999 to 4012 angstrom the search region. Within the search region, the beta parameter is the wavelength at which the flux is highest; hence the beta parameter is 4010.81 angstrom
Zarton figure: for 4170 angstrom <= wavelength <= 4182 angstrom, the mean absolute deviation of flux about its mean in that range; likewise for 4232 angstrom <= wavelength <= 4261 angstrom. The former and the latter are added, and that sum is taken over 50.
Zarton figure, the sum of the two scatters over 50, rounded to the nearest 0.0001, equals 0.0055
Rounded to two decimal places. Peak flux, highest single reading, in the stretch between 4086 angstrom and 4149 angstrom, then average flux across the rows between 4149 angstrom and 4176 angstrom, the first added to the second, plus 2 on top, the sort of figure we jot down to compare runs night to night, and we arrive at 8.95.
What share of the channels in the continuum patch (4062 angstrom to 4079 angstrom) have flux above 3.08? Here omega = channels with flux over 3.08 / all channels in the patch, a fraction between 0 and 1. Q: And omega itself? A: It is 0.56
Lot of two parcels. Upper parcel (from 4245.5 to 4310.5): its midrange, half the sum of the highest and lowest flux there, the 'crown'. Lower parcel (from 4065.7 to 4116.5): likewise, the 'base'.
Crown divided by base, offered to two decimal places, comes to 1.10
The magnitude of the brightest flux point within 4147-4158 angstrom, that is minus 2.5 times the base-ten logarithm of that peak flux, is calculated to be -1.32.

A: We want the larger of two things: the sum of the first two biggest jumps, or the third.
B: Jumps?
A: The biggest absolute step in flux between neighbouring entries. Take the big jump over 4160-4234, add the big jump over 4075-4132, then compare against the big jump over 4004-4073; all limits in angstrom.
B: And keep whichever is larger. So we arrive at 1.35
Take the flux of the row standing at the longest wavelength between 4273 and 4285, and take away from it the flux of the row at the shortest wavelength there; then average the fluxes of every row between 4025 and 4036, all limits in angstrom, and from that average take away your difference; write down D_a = 3.6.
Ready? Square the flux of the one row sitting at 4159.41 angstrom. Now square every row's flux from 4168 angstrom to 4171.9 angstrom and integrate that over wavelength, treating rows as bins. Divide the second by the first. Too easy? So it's 3.4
